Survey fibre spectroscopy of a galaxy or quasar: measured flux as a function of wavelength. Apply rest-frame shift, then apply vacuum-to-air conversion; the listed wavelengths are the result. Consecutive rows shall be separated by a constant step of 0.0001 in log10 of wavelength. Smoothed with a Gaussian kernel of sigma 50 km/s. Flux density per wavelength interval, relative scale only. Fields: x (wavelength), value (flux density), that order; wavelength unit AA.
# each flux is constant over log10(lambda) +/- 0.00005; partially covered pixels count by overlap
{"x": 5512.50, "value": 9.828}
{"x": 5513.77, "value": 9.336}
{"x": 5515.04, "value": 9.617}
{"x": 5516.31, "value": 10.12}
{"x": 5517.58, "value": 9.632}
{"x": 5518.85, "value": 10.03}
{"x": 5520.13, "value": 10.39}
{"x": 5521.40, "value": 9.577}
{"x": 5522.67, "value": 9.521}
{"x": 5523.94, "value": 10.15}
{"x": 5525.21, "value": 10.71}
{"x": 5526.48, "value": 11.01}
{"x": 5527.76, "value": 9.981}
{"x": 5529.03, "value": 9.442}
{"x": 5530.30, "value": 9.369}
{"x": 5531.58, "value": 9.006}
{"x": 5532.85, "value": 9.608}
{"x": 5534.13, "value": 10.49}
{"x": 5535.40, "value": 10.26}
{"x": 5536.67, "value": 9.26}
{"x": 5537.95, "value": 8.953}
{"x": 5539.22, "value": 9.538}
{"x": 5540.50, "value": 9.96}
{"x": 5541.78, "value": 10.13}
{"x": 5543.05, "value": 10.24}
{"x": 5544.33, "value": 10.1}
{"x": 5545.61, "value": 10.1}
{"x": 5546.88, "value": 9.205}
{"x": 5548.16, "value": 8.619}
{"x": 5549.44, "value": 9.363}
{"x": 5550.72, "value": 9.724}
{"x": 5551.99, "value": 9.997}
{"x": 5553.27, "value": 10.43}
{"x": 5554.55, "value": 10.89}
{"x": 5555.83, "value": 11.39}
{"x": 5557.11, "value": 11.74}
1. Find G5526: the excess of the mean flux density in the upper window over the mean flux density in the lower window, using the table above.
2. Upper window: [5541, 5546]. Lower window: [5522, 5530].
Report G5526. 0.0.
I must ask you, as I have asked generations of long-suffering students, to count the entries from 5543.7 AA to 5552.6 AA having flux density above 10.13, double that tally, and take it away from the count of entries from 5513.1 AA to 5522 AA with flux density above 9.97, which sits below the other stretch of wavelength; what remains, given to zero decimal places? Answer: 3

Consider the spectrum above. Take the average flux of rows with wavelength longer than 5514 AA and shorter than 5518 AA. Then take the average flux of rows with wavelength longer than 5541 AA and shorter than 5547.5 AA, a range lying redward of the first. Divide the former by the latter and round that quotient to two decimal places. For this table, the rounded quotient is 0.98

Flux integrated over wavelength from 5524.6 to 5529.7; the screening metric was 52.4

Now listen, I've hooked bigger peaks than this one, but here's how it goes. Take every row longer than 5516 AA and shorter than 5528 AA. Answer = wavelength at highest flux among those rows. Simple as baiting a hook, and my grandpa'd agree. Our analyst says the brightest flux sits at 5526.48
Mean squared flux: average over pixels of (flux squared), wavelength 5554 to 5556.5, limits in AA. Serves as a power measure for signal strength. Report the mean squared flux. 124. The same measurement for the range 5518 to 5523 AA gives 98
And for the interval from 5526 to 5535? 97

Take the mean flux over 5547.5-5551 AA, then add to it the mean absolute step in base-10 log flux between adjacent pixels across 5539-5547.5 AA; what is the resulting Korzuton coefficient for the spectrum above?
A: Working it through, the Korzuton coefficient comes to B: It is 9.2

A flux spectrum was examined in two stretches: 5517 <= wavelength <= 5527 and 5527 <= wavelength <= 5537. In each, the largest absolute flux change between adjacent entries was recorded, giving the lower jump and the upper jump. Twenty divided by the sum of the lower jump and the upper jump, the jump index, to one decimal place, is 11.0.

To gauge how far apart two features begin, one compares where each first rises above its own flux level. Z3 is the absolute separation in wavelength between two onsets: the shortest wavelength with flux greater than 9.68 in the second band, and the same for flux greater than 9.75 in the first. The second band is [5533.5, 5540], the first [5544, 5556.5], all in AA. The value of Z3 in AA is 10.2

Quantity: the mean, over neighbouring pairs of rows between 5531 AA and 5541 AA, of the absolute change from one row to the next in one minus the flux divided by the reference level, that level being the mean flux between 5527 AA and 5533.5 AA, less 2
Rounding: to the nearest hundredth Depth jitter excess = -1.94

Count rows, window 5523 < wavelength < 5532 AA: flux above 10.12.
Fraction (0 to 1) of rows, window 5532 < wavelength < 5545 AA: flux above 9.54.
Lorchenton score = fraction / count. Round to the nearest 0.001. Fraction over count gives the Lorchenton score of 0.233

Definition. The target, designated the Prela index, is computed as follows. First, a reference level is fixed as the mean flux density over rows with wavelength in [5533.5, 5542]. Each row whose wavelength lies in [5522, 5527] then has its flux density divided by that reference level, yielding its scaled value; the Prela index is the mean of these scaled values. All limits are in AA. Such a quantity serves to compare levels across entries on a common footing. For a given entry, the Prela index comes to 1.06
